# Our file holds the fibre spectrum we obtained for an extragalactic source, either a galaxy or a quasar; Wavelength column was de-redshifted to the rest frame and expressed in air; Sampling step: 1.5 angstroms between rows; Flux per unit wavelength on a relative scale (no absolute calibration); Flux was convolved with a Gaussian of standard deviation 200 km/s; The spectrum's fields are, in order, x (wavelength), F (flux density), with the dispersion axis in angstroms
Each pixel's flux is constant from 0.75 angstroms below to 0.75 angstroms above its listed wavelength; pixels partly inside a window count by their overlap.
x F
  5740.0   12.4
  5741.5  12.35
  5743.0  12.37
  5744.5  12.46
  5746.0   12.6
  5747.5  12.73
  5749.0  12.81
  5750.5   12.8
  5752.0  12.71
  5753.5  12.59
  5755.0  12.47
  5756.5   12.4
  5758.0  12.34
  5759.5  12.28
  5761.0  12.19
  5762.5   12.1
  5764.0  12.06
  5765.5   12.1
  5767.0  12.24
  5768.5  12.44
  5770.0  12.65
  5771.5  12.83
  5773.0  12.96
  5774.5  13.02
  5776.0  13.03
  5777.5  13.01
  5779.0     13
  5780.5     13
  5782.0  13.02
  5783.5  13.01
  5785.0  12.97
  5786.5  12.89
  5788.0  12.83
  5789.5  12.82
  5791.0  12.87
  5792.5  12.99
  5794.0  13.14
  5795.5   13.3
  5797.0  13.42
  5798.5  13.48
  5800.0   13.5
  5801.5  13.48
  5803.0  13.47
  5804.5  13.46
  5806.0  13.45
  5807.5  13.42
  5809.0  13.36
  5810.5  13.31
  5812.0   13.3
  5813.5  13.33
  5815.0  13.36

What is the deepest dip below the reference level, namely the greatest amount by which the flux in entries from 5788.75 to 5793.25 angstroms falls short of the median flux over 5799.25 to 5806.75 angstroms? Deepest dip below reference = 0.65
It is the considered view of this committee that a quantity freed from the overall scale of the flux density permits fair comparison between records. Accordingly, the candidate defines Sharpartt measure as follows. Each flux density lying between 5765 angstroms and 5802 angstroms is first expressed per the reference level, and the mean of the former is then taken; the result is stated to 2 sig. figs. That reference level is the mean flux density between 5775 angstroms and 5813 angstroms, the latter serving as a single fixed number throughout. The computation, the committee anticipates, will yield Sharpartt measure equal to 0.98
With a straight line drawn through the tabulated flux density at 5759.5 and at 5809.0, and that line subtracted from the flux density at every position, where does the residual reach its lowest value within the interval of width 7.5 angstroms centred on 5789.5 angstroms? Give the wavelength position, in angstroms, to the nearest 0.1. 5789.5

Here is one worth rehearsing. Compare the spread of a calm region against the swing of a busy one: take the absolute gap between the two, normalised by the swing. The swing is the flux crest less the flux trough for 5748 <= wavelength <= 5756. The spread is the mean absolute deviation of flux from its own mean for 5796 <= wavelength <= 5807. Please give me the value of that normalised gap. 0.94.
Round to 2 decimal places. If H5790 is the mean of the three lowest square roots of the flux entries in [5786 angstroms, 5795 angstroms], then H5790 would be 3.58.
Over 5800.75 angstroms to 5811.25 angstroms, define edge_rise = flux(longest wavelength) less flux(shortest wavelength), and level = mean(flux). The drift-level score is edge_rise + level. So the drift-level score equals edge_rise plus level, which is 13.3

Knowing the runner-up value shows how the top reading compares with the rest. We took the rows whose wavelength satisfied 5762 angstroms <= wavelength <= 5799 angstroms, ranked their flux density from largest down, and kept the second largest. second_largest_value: 13.42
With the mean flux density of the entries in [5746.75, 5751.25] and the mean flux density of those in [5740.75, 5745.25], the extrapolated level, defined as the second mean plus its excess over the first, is 12.0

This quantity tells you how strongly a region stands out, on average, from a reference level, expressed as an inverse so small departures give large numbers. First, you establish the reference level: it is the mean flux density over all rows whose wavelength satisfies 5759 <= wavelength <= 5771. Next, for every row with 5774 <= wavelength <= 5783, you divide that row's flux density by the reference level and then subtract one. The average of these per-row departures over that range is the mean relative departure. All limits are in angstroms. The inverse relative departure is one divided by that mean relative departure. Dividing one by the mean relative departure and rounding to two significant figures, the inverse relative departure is 16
